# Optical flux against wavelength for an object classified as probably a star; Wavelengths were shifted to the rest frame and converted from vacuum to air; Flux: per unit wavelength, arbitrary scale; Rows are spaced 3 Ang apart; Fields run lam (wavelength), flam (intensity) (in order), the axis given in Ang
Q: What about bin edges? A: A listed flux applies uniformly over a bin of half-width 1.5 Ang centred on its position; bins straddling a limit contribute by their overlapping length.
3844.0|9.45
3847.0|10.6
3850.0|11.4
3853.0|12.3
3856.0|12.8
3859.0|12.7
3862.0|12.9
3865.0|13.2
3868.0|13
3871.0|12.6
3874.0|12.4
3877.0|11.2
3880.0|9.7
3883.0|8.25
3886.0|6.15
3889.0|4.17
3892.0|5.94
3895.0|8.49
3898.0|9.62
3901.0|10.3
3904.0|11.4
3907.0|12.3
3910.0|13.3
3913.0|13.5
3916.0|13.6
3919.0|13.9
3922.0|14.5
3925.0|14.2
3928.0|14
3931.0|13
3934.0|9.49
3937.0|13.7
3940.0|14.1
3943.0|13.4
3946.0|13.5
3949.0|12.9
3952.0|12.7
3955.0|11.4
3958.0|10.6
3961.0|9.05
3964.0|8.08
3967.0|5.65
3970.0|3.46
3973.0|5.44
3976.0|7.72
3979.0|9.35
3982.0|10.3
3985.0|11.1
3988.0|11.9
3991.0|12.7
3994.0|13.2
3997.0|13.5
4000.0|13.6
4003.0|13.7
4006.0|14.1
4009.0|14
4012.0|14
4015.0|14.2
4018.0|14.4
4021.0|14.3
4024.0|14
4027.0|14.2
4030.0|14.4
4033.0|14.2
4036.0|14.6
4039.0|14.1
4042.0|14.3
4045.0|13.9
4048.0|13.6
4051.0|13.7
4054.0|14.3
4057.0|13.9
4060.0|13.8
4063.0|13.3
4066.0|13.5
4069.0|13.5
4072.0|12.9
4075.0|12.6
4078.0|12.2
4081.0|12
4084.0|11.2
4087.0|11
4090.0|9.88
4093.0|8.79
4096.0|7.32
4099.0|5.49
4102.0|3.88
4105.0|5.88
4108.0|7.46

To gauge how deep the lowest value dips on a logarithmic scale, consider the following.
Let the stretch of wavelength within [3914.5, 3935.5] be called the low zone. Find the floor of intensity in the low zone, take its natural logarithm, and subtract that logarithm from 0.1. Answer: -2.2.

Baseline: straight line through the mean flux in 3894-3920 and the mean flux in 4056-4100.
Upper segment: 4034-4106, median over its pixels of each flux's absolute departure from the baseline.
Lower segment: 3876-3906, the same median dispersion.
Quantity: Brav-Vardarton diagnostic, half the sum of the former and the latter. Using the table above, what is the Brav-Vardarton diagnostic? 2.53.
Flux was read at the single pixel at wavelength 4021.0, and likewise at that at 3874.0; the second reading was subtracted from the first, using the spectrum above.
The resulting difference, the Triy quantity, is 1.9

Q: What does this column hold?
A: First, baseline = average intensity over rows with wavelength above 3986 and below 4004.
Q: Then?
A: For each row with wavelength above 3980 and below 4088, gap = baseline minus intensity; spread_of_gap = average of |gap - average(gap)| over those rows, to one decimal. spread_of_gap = 0.9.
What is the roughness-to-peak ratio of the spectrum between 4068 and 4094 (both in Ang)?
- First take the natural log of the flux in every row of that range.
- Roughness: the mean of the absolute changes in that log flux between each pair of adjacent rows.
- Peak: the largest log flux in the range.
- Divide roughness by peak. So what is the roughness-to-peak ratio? 0.021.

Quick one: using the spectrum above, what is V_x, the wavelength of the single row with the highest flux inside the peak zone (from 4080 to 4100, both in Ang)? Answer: 4081.0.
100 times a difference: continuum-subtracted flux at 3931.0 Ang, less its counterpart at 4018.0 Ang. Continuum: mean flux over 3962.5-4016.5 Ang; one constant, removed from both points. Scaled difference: -140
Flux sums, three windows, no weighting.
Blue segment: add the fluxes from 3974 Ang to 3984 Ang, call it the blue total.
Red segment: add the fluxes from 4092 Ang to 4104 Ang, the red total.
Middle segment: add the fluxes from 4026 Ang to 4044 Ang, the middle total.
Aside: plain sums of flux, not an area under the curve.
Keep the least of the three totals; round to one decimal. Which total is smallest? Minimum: 25.5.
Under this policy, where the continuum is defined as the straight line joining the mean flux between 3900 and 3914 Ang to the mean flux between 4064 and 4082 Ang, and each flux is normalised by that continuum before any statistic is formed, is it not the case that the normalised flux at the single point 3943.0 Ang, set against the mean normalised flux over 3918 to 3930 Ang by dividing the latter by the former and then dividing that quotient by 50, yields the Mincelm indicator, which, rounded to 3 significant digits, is 0.0212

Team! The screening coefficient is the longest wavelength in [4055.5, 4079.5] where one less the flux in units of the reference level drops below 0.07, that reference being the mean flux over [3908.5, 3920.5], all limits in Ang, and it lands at 4072.0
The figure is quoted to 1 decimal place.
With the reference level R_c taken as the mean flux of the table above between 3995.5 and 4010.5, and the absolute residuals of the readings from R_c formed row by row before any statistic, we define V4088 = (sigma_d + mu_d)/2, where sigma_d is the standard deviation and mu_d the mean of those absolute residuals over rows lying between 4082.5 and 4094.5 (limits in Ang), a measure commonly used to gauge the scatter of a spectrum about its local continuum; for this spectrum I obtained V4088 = 2.3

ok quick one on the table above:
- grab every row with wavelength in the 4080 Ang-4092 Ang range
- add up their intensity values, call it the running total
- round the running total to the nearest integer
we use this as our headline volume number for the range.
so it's 44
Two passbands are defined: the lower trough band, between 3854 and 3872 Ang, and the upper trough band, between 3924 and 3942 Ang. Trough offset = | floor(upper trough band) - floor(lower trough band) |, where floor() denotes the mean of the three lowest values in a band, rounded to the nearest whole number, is 1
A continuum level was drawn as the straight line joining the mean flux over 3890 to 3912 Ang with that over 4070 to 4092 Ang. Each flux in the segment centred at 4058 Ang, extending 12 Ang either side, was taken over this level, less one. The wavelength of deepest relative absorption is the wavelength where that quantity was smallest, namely 4063.0 Ang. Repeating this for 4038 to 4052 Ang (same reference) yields 4048.0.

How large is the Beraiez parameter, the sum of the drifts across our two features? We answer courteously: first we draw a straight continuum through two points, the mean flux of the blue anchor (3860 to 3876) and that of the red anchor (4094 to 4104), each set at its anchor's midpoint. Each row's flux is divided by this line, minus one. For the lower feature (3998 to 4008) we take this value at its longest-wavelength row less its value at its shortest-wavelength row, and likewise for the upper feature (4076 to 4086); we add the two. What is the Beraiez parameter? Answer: -0.01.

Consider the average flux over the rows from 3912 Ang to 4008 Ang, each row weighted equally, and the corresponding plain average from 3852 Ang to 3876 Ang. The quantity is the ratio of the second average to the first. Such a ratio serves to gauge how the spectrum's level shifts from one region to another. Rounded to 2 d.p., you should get 1.10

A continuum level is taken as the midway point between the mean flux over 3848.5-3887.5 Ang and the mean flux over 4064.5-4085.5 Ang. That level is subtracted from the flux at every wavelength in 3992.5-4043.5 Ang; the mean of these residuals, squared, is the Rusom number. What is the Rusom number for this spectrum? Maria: 4.2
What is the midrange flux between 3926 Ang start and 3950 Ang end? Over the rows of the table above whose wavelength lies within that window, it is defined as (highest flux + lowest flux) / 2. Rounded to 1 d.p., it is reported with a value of 11.8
